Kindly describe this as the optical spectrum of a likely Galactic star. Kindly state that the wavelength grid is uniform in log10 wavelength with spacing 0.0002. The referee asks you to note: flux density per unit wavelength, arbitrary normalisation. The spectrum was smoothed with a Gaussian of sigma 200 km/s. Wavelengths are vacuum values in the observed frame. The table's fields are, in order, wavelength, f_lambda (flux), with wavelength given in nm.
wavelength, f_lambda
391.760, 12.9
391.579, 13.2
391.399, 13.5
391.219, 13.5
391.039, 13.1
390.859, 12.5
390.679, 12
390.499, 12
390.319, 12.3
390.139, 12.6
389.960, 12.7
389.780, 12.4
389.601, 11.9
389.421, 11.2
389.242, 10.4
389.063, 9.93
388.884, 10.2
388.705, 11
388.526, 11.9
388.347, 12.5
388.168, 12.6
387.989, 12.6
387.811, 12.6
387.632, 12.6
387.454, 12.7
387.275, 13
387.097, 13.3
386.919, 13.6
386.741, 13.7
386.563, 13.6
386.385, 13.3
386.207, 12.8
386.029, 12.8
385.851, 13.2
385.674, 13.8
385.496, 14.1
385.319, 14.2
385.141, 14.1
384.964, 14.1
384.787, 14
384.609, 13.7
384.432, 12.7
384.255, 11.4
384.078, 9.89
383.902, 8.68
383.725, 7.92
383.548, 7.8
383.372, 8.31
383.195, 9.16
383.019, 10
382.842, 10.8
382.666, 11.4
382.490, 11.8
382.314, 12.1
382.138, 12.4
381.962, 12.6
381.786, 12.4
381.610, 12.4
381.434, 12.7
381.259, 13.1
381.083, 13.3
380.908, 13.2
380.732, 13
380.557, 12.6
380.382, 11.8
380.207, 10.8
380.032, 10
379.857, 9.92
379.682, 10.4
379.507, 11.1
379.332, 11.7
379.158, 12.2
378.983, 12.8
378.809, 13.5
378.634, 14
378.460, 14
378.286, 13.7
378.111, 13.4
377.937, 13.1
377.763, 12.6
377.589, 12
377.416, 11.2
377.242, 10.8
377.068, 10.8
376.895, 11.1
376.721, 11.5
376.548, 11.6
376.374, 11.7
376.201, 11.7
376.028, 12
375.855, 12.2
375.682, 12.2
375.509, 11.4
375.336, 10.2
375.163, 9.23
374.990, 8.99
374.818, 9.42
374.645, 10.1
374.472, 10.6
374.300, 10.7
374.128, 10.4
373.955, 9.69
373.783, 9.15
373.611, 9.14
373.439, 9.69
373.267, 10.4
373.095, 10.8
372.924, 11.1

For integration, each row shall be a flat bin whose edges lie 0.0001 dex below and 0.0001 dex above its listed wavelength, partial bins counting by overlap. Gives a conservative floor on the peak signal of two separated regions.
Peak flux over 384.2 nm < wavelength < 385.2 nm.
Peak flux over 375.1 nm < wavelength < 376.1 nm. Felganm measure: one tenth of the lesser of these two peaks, 1.22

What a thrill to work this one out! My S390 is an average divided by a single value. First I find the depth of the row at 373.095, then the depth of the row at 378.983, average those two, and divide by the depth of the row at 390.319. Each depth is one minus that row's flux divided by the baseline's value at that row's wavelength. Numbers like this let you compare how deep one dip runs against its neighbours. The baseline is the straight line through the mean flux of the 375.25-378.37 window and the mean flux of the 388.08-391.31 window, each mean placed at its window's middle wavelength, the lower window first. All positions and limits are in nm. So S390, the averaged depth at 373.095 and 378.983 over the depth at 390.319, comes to -0.11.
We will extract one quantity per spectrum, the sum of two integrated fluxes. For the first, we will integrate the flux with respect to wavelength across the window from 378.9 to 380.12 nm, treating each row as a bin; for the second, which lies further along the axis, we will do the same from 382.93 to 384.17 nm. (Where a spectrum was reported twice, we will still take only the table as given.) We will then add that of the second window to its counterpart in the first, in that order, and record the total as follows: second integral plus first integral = 25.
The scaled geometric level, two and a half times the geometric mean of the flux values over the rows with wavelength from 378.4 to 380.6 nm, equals 29.6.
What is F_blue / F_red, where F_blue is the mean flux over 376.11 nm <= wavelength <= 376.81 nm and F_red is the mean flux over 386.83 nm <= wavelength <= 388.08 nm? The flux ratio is 0.90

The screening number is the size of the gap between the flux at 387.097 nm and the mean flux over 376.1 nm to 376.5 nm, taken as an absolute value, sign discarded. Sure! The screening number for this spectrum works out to 1.6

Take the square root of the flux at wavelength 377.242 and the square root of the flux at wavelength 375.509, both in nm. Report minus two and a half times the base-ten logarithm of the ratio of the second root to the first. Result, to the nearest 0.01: -0.03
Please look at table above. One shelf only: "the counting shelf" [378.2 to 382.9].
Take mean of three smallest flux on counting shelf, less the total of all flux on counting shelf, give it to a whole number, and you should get -320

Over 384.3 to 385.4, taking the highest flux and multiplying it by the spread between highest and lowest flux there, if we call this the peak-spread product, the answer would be 21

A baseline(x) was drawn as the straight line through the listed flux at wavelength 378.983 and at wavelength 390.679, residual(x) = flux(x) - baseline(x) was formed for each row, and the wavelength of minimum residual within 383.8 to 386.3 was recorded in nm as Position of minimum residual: 383.902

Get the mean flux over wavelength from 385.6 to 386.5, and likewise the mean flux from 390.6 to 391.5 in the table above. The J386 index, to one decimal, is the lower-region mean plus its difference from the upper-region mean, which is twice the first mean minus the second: 13.4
